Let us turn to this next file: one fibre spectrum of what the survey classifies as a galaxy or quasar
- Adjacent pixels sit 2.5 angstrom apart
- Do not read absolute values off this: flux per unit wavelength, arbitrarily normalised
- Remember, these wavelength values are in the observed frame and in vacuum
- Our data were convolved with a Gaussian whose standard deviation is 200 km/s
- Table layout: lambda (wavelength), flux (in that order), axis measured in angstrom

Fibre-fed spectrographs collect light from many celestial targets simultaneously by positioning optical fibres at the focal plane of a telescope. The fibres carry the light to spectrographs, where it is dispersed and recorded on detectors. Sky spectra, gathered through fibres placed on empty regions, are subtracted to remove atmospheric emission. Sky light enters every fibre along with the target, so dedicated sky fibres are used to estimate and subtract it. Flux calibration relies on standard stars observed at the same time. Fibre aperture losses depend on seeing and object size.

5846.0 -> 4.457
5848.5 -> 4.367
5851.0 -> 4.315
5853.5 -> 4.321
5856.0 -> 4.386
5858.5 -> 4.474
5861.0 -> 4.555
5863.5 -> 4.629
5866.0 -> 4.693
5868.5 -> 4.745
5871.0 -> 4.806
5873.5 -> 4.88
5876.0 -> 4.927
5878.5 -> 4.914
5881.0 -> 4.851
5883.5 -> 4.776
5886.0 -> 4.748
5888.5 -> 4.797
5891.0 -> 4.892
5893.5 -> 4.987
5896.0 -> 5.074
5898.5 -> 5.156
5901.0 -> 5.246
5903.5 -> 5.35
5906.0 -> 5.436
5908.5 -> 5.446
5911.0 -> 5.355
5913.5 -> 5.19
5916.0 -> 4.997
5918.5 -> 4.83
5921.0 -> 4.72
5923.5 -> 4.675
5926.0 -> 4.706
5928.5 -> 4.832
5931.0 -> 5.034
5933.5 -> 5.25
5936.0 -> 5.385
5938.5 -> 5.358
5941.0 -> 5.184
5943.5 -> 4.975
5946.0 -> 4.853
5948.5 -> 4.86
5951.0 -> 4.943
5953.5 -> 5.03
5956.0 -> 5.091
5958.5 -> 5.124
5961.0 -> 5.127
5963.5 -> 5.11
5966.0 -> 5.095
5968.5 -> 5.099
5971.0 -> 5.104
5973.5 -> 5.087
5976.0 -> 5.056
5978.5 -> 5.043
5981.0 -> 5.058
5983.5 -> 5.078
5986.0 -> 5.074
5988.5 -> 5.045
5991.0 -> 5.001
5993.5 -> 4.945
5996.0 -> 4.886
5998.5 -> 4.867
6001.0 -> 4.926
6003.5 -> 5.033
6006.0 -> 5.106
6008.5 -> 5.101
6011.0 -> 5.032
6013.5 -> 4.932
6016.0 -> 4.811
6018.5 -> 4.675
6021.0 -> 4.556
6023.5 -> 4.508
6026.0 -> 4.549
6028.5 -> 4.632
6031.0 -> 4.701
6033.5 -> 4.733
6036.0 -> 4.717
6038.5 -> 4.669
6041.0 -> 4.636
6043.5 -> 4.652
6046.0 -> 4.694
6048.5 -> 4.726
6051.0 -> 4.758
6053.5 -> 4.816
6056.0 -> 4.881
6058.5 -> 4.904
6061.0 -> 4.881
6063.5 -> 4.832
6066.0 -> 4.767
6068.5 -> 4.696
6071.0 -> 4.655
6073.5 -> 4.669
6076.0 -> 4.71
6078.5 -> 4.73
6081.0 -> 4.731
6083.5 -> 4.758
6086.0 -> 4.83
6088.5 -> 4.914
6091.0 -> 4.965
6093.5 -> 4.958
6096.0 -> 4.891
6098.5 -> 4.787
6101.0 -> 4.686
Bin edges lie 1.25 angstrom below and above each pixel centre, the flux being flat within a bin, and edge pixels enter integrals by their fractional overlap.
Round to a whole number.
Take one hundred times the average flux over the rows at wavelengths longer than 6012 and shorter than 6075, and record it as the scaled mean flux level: 472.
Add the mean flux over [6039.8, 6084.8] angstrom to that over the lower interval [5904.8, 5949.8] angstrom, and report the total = 9.81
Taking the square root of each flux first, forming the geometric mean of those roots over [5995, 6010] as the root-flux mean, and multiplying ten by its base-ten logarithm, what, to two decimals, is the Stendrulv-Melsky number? 3.49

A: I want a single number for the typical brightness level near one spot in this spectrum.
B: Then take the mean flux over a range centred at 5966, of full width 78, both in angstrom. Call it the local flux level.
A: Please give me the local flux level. 5.05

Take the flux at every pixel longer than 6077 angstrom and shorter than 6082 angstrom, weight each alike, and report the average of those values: 4.7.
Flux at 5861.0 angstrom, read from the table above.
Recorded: 4.555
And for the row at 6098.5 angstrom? 4.787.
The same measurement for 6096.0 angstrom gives 4.891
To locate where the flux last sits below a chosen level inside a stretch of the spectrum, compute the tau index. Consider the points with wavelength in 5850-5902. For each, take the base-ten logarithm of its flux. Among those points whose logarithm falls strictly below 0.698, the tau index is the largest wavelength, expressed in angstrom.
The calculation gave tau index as 5893.5 angstrom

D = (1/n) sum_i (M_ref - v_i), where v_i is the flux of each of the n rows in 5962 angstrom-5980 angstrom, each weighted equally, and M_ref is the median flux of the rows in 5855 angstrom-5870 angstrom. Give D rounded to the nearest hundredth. -0.49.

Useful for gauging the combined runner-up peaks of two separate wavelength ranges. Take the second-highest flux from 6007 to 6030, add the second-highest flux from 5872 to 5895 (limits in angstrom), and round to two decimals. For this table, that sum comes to 9.96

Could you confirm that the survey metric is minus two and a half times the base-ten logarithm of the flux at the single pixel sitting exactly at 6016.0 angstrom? -1.71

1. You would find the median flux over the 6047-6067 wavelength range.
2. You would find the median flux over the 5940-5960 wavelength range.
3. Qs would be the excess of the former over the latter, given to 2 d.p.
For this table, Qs -0.18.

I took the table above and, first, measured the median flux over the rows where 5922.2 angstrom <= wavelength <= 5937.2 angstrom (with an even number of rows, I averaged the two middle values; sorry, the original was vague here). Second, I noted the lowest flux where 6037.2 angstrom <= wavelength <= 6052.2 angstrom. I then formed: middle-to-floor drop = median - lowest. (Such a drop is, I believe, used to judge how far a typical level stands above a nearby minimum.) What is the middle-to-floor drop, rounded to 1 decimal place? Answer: 0.3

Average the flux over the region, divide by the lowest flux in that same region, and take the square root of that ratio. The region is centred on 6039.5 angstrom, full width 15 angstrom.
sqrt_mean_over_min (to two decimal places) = 1.01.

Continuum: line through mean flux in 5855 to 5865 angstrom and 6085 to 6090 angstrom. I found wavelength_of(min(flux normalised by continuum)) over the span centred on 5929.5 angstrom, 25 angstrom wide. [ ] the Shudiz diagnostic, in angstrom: 5923.5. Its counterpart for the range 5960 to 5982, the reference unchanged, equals 5978.5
